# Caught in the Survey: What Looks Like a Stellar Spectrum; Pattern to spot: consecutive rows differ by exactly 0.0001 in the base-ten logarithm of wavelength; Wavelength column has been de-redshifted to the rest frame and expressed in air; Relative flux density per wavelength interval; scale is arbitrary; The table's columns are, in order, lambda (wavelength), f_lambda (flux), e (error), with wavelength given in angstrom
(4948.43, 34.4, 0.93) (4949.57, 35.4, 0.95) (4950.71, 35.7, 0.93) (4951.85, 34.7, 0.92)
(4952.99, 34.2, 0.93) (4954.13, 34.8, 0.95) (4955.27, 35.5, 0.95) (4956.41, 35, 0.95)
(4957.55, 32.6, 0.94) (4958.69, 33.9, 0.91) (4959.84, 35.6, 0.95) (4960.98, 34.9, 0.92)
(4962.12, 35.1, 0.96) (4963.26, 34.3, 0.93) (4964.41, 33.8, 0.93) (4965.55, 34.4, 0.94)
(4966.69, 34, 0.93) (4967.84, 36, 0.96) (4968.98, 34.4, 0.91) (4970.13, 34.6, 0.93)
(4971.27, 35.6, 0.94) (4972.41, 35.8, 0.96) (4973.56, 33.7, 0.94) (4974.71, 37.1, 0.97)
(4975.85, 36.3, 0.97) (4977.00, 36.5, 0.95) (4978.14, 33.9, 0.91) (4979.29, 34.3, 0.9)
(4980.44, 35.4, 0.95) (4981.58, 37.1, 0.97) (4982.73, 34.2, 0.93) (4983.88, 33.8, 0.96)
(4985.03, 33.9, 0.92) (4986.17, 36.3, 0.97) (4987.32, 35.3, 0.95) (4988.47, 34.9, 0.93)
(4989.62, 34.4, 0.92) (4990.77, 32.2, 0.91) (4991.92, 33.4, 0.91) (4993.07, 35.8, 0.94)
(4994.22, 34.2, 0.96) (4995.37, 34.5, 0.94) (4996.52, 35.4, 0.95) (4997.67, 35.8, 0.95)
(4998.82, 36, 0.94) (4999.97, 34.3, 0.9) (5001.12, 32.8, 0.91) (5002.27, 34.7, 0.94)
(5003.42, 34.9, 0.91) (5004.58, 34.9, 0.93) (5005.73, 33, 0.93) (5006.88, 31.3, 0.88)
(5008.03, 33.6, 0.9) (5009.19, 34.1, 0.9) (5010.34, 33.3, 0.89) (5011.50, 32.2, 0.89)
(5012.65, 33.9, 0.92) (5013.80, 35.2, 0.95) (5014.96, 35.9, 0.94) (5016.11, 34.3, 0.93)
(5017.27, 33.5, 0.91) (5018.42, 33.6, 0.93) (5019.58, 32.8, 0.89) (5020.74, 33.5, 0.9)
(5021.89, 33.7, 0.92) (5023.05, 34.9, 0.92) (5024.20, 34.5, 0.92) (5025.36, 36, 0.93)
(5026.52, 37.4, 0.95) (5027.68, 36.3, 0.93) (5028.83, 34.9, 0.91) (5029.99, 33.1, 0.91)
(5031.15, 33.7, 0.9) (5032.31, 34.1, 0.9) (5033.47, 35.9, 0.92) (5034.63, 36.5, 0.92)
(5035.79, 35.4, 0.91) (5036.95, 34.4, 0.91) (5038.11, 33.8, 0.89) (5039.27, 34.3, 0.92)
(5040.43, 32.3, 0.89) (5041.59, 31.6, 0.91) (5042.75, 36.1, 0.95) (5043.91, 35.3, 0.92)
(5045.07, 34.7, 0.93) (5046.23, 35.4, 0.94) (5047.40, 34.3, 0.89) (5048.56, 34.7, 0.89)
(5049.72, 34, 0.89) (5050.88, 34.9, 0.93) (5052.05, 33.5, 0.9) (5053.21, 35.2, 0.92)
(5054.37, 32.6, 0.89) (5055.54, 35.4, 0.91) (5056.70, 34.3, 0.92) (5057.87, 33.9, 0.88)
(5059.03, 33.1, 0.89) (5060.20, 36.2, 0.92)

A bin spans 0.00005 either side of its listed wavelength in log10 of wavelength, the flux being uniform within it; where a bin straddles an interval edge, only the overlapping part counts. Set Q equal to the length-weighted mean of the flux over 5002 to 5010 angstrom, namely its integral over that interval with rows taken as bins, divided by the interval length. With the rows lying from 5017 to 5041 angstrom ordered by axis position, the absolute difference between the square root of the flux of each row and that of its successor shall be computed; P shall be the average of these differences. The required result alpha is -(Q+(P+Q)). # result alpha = -67.5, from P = 0.081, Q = 33.7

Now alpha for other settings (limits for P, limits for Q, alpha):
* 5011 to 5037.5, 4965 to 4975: -70.1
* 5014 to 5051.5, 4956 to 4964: -69.0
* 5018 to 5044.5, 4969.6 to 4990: -70.5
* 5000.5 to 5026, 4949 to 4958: -69.7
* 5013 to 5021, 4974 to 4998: -70.0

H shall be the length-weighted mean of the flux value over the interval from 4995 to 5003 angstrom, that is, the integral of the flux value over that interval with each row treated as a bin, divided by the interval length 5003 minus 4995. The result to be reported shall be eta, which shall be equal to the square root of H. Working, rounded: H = 34.8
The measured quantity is 5.90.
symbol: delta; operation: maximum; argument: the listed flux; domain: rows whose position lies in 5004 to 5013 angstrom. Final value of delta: 34.9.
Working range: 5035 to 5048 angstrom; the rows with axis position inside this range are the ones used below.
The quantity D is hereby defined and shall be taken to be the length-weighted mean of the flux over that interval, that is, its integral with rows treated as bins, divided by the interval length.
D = 34.4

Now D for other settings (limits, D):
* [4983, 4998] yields 34.6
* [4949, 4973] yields 34.8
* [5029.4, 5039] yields 34.6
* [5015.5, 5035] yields 34.6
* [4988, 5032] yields 34.3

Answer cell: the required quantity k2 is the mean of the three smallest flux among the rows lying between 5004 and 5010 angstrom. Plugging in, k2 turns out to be 32.6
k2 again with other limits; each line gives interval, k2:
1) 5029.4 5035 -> 33.6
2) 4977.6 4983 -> 34.1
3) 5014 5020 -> 33.3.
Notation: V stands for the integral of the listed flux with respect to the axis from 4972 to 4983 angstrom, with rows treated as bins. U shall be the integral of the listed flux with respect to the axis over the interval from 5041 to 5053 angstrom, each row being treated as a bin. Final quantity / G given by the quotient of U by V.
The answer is 1.06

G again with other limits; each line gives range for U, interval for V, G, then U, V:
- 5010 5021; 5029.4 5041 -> 0.93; 372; 398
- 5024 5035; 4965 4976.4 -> 0.97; 387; 401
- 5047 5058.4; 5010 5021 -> 1.05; 391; 372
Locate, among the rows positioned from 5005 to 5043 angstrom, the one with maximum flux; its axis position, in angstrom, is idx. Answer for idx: 5026.52 angstrom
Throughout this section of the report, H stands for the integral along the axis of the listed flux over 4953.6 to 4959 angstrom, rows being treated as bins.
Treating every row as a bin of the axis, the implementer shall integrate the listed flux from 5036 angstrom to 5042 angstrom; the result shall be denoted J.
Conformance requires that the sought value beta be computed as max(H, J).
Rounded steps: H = 186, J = 201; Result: 201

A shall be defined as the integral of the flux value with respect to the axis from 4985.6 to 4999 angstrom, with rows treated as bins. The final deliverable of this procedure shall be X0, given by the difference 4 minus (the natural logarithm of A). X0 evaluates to -2.1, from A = 466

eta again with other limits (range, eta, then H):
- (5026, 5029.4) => 6.02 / 36.2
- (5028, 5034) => 5.87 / 34.4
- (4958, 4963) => 5.90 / 34.8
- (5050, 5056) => 5.85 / 34.3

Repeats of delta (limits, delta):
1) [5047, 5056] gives 35.4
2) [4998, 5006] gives 36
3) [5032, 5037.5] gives 36.5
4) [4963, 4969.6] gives 36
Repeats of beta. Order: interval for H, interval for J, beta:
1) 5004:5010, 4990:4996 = 204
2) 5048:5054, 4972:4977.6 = 207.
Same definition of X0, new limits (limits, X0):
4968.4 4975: -1.4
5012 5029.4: -2.4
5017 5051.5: -3.1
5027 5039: -2.0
